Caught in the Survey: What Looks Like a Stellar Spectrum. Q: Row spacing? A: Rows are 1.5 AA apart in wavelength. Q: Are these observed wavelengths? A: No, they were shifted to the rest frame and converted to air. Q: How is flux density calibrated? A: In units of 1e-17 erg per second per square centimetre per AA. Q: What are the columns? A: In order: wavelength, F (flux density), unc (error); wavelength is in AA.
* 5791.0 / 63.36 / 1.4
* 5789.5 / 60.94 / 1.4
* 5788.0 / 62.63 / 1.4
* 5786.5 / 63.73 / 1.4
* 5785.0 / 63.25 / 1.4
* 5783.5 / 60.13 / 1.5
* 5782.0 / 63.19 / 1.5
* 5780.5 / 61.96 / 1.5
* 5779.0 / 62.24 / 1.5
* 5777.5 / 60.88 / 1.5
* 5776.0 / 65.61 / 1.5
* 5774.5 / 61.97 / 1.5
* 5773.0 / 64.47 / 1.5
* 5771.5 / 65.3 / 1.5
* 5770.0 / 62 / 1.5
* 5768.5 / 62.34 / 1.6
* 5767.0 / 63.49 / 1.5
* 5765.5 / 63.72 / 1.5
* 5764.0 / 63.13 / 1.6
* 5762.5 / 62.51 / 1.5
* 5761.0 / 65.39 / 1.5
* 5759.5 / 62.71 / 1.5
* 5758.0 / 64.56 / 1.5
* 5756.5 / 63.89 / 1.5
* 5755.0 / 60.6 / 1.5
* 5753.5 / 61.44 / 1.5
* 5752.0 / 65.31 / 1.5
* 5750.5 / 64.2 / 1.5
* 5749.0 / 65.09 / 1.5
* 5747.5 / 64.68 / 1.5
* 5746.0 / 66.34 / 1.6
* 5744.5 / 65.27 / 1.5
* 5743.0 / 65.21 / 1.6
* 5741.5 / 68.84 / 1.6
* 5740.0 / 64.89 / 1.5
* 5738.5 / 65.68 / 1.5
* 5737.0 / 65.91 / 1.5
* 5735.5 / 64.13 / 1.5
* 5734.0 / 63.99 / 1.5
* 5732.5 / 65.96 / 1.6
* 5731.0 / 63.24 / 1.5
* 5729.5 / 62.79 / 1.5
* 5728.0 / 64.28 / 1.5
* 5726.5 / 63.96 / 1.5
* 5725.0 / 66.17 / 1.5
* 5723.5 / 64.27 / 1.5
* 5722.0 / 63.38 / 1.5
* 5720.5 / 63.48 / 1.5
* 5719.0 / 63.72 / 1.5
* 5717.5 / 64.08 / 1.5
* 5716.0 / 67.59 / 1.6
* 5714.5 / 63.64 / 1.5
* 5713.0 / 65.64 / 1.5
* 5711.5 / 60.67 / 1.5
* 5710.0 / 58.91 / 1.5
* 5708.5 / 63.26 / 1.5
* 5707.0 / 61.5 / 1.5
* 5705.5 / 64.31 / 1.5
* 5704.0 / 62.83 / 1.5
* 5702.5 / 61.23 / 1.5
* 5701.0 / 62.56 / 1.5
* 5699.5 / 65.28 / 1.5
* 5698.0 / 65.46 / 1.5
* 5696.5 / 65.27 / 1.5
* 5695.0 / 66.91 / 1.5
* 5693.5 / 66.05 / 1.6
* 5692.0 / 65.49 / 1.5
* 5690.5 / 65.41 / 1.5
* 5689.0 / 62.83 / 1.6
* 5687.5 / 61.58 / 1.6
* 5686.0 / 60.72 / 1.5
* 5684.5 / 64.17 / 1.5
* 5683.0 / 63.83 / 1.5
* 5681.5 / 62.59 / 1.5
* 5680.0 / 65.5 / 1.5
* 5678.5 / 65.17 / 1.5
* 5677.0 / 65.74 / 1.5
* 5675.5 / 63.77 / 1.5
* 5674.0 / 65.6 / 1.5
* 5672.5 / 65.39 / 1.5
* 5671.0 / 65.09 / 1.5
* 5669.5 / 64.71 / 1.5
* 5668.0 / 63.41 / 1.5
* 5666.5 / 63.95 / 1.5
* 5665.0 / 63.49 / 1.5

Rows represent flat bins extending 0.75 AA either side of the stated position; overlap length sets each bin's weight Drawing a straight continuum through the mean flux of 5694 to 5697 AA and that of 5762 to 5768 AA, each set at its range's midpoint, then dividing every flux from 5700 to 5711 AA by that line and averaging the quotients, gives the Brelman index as 0.945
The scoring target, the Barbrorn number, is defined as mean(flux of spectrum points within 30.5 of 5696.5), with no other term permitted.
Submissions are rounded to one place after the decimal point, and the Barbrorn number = 64.0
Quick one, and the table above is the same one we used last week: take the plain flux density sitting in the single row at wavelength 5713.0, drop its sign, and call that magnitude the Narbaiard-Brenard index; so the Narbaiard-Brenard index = 65.6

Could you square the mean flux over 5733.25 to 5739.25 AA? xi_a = 4216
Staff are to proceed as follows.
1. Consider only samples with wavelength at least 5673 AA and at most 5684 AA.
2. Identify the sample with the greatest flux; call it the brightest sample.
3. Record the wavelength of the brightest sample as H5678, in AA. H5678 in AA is 5677.0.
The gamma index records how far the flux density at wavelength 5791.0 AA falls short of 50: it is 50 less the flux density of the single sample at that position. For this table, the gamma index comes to -13.4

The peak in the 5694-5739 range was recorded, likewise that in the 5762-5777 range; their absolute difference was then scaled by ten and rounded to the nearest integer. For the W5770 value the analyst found 20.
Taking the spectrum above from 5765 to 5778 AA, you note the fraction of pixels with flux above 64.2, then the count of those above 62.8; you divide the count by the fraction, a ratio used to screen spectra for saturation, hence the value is 15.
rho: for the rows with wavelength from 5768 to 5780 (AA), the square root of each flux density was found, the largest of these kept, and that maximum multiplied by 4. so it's 32.4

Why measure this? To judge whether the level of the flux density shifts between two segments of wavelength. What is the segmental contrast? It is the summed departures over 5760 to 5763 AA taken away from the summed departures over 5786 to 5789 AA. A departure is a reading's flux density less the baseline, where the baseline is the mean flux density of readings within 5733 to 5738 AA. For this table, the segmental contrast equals -1.5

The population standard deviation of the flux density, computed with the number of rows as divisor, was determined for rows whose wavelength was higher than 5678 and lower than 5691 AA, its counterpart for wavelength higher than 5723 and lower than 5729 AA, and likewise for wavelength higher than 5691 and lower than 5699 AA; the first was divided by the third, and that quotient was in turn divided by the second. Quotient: 3.1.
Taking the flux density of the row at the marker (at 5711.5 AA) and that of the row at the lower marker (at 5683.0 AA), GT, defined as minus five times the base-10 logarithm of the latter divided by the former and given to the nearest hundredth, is -0.11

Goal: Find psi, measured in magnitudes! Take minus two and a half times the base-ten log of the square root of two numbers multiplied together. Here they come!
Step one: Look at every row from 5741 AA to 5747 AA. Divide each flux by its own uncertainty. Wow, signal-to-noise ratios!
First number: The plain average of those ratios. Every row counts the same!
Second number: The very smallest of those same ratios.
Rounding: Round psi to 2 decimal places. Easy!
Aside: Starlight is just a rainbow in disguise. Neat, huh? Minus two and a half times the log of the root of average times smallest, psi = -4.04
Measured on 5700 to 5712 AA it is -4.01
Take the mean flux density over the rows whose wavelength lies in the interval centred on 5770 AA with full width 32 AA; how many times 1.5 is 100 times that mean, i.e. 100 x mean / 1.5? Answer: 4201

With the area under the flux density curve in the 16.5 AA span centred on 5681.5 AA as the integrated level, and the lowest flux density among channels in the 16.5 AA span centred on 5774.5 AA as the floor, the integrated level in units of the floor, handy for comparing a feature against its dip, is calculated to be 17.3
